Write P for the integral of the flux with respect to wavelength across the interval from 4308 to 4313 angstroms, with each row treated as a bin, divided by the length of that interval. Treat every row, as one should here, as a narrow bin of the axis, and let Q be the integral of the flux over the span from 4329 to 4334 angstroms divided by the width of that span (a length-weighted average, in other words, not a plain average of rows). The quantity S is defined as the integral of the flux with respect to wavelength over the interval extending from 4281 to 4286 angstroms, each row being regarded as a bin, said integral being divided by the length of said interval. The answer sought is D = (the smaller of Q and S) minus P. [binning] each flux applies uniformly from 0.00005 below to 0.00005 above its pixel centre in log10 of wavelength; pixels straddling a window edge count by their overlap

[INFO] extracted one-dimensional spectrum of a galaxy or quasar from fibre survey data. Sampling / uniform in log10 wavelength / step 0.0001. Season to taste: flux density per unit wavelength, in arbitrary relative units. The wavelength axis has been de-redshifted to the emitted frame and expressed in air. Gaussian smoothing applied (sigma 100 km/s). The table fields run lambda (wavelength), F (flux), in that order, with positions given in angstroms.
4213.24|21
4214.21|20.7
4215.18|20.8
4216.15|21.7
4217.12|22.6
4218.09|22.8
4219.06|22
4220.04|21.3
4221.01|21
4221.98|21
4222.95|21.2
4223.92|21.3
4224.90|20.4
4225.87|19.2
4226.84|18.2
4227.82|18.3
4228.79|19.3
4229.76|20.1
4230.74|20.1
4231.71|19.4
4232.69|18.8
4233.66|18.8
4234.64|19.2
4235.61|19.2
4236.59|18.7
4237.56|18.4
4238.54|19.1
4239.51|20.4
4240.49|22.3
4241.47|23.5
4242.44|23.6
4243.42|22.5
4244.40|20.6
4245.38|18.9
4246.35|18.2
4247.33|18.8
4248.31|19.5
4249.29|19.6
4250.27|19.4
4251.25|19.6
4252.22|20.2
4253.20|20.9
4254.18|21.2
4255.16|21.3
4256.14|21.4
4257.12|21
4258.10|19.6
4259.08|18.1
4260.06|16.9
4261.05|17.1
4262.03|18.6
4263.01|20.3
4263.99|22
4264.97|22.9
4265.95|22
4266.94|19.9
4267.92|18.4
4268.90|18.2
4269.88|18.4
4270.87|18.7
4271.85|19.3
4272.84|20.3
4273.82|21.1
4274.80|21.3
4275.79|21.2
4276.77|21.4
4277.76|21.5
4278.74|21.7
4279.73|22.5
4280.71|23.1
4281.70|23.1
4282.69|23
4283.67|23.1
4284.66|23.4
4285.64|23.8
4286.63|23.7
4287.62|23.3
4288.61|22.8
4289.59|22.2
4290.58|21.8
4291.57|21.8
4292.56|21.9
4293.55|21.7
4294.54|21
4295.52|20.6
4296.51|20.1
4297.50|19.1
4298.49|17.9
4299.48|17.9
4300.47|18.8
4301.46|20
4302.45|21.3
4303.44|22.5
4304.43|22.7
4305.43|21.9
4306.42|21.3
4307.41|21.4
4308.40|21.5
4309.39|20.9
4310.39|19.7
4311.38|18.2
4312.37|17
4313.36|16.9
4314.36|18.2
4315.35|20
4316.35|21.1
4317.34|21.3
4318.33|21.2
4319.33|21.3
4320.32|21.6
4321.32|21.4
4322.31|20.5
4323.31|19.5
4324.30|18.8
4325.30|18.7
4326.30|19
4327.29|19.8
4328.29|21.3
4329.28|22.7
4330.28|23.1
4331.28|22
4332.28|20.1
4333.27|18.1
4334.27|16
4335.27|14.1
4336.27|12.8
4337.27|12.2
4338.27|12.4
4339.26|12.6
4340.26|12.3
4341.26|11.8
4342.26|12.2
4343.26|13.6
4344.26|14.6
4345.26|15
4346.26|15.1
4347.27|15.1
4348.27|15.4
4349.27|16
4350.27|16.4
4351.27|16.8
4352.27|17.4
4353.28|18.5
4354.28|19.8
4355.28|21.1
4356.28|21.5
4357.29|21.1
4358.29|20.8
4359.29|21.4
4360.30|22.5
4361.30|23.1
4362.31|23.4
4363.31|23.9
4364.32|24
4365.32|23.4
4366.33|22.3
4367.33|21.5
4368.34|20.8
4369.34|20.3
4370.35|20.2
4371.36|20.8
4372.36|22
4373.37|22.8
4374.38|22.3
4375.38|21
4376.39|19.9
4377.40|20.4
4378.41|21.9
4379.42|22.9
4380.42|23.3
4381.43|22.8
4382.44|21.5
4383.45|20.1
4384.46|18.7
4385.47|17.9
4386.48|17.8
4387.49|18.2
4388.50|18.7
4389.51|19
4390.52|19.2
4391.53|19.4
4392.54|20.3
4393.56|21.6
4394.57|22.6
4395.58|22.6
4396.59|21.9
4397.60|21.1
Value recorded 2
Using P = 19.4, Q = 20.9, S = 23.3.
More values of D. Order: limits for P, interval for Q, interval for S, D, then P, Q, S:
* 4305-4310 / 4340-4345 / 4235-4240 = -8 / 21.4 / 13.0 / 19.2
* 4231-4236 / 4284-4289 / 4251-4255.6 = 2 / 19.1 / 23.4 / 20.7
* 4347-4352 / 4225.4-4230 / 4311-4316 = 2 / 16.1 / 19.0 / 18.1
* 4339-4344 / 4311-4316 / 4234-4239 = 6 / 12.6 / 18.1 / 18.9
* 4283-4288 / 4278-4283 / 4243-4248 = -4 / 23.5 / 22.6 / 19.7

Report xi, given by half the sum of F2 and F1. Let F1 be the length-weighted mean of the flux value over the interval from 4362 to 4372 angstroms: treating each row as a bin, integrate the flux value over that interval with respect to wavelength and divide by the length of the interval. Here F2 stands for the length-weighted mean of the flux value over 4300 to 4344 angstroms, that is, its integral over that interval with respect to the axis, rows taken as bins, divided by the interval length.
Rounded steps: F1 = 22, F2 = 18.7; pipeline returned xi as 20.4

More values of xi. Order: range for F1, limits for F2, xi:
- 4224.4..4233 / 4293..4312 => 19.9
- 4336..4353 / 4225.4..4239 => 16.7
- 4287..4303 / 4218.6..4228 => 20.6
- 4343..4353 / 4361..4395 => 18.4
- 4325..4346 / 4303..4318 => 18.3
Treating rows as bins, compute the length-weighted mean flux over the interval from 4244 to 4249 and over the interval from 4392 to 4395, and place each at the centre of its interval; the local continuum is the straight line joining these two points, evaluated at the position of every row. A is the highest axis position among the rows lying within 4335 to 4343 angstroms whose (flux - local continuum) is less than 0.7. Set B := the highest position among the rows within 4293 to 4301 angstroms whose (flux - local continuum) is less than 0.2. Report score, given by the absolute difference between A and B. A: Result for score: 41.8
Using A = 4342.26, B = 4300.47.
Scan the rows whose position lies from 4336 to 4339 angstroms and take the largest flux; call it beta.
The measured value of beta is 12.8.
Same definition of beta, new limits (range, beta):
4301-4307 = 22.7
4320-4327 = 21.6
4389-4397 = 22.6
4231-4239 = 19.4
